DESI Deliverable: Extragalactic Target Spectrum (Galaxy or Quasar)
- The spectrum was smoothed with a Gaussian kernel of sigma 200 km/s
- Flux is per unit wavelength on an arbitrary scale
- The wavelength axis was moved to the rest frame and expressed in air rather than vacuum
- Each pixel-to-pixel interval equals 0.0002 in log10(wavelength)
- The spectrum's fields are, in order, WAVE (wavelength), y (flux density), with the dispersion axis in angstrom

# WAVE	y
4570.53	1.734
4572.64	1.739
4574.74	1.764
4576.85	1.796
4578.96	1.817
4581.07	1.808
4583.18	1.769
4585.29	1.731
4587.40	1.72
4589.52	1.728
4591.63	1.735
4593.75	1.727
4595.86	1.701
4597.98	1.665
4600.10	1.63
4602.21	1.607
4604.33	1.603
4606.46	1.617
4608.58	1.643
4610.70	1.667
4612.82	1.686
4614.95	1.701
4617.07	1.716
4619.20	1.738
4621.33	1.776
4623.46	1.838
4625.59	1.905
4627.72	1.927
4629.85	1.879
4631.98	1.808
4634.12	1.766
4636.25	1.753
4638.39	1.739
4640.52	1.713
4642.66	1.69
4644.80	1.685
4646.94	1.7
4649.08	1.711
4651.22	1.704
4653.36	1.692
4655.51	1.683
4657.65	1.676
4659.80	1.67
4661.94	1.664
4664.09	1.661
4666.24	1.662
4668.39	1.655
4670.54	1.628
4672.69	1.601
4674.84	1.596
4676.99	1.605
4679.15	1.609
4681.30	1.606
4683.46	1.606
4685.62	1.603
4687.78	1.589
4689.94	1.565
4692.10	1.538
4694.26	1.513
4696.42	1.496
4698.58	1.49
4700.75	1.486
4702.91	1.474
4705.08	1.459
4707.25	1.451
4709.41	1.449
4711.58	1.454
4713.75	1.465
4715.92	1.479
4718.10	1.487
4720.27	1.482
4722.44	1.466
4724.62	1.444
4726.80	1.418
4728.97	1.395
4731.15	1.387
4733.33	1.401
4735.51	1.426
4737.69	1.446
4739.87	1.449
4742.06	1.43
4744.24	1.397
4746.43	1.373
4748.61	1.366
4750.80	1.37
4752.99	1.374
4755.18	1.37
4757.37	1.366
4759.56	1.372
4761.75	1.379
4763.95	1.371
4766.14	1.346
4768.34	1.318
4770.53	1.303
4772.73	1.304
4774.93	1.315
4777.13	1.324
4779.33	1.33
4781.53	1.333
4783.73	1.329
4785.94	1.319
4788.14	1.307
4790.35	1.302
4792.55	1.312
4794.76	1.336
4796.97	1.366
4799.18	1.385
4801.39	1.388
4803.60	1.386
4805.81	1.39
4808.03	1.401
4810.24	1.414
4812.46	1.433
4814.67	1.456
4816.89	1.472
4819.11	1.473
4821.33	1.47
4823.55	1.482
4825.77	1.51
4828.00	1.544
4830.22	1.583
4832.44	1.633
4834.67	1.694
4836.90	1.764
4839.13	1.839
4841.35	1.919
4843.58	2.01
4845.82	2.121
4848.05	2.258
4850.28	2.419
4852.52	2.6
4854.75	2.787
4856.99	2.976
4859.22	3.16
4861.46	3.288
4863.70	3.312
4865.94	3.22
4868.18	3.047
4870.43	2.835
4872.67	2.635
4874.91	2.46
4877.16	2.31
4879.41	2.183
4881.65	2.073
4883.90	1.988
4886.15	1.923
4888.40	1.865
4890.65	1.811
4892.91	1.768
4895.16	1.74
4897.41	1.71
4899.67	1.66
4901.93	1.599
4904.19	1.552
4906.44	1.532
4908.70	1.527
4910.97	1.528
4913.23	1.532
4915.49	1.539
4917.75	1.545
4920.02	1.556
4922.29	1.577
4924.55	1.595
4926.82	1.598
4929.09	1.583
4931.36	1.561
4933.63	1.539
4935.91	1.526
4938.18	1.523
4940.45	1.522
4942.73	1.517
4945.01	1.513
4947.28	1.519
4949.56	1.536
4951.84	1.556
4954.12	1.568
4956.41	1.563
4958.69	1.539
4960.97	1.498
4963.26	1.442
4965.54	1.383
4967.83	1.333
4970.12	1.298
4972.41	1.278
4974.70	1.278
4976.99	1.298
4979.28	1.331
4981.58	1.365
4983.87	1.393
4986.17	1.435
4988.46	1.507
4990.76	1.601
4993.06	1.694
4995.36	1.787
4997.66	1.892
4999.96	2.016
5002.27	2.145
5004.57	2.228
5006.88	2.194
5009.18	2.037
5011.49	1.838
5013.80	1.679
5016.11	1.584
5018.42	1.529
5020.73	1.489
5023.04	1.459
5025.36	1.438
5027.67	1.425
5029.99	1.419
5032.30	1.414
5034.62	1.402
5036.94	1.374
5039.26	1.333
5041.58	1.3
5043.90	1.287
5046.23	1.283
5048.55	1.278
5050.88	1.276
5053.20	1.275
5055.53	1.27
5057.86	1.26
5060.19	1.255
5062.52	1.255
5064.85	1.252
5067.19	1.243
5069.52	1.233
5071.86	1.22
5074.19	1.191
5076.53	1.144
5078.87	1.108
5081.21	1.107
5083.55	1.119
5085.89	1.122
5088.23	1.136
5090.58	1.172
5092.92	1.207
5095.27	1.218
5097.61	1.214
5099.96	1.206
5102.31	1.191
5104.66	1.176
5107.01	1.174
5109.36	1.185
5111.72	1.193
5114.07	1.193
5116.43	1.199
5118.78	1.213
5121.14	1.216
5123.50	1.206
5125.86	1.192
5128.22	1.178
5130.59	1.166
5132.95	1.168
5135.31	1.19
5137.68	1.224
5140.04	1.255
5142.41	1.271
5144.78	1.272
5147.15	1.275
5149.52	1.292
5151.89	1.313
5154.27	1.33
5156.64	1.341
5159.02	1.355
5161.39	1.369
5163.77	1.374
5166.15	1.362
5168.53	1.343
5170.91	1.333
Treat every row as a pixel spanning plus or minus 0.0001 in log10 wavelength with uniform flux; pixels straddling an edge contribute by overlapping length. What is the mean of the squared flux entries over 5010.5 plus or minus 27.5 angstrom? 2.9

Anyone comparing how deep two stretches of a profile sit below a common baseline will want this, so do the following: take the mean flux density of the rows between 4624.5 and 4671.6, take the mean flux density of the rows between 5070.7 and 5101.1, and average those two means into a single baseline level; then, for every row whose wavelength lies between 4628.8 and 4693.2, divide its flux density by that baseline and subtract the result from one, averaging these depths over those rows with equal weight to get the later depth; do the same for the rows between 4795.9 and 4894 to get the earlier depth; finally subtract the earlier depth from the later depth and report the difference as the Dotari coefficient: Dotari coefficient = 0.25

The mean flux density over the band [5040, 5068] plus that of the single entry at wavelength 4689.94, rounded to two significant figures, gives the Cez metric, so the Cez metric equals 2.8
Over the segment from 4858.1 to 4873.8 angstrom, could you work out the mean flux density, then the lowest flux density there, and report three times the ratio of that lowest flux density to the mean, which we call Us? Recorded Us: 2.574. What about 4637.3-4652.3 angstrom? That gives 2.963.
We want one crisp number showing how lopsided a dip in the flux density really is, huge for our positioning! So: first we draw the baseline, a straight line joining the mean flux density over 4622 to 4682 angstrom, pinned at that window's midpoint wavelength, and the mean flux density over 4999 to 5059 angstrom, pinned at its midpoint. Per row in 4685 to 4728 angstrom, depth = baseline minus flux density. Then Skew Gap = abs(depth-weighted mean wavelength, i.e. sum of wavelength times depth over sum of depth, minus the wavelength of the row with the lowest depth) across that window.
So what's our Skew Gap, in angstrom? 22.7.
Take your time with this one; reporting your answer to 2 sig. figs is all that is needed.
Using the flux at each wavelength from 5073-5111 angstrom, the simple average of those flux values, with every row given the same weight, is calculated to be 1.2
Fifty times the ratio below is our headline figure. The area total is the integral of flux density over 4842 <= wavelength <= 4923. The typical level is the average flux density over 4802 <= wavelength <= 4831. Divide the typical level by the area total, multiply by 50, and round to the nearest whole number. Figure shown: 0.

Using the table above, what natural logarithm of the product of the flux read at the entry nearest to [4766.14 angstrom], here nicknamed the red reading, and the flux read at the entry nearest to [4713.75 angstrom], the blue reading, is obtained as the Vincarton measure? 0.68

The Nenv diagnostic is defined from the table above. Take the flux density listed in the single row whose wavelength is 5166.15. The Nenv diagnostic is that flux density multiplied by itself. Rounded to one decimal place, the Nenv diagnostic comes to 1.9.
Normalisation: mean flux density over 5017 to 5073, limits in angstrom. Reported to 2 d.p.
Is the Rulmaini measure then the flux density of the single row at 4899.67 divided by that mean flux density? 1.25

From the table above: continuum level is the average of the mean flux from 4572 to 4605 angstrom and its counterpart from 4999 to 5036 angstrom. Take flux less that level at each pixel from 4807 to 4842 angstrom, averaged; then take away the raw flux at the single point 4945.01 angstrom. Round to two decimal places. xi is -1.66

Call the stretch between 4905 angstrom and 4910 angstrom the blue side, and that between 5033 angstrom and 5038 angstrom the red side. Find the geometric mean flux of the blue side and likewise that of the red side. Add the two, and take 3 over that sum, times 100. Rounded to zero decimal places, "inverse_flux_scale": 103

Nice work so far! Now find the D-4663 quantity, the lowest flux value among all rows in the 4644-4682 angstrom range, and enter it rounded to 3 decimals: 1.596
